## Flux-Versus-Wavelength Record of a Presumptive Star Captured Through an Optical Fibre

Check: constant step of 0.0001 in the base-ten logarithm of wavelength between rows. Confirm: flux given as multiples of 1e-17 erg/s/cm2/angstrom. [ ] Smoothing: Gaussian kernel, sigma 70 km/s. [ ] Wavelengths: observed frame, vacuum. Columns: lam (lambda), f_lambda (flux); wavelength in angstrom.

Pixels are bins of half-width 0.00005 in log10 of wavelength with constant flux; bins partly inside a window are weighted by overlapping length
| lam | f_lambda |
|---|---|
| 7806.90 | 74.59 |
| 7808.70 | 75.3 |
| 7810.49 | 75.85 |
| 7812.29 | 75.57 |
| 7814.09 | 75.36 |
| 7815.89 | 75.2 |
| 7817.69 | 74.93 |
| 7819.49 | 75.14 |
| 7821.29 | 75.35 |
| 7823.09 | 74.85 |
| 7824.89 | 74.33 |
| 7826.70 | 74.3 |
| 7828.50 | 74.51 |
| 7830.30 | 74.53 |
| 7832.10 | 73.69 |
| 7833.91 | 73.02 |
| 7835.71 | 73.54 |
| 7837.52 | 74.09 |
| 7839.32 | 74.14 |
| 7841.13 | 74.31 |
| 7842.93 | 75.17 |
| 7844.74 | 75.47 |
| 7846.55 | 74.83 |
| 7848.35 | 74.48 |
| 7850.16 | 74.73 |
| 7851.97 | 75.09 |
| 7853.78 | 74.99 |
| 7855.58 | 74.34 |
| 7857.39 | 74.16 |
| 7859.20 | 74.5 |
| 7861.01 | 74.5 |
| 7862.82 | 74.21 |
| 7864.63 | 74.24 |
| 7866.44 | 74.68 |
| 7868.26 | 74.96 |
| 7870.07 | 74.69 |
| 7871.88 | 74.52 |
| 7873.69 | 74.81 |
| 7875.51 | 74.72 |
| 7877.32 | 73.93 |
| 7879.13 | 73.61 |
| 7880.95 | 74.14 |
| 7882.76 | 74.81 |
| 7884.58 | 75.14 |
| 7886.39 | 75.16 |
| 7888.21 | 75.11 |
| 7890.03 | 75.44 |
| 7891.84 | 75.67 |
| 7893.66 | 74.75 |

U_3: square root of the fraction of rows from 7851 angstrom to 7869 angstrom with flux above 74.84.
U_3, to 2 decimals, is 0.55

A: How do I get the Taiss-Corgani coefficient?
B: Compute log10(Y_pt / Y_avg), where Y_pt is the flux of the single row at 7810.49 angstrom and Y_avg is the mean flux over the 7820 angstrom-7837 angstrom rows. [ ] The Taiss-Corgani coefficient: 0.009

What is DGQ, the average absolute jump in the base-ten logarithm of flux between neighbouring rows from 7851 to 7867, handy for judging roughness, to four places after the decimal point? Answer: 0.0015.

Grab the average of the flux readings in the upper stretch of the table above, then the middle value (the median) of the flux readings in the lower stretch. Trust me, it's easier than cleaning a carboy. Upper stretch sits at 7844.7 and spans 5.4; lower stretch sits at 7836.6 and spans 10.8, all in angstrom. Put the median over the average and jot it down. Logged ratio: 0.98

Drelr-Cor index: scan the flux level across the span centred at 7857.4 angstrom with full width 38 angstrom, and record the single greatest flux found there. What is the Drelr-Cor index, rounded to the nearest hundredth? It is 75.47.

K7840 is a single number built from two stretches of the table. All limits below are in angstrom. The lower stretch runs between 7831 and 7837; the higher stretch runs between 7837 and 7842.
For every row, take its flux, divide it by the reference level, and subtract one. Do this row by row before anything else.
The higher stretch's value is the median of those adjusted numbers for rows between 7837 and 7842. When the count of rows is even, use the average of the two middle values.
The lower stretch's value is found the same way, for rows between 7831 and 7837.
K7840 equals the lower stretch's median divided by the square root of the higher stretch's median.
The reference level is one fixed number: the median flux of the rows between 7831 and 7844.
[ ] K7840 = -0.29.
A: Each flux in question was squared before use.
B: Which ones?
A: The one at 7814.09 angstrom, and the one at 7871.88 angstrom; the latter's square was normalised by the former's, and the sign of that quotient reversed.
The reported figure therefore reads -0.98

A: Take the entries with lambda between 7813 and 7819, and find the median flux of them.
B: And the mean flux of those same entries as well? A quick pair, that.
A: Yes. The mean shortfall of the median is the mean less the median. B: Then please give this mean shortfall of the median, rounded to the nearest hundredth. -0.04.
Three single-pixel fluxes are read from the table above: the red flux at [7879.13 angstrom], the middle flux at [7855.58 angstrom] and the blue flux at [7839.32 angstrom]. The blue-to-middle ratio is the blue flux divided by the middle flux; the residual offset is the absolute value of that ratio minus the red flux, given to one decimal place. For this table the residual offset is 72.6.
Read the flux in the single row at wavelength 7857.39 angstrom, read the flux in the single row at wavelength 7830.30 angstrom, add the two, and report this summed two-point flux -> 149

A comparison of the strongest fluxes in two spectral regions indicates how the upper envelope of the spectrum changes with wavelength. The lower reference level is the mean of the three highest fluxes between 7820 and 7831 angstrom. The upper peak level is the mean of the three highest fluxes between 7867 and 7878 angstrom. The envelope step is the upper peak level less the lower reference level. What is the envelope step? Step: -0.1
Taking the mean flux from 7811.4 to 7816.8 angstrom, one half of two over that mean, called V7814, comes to 0.0133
